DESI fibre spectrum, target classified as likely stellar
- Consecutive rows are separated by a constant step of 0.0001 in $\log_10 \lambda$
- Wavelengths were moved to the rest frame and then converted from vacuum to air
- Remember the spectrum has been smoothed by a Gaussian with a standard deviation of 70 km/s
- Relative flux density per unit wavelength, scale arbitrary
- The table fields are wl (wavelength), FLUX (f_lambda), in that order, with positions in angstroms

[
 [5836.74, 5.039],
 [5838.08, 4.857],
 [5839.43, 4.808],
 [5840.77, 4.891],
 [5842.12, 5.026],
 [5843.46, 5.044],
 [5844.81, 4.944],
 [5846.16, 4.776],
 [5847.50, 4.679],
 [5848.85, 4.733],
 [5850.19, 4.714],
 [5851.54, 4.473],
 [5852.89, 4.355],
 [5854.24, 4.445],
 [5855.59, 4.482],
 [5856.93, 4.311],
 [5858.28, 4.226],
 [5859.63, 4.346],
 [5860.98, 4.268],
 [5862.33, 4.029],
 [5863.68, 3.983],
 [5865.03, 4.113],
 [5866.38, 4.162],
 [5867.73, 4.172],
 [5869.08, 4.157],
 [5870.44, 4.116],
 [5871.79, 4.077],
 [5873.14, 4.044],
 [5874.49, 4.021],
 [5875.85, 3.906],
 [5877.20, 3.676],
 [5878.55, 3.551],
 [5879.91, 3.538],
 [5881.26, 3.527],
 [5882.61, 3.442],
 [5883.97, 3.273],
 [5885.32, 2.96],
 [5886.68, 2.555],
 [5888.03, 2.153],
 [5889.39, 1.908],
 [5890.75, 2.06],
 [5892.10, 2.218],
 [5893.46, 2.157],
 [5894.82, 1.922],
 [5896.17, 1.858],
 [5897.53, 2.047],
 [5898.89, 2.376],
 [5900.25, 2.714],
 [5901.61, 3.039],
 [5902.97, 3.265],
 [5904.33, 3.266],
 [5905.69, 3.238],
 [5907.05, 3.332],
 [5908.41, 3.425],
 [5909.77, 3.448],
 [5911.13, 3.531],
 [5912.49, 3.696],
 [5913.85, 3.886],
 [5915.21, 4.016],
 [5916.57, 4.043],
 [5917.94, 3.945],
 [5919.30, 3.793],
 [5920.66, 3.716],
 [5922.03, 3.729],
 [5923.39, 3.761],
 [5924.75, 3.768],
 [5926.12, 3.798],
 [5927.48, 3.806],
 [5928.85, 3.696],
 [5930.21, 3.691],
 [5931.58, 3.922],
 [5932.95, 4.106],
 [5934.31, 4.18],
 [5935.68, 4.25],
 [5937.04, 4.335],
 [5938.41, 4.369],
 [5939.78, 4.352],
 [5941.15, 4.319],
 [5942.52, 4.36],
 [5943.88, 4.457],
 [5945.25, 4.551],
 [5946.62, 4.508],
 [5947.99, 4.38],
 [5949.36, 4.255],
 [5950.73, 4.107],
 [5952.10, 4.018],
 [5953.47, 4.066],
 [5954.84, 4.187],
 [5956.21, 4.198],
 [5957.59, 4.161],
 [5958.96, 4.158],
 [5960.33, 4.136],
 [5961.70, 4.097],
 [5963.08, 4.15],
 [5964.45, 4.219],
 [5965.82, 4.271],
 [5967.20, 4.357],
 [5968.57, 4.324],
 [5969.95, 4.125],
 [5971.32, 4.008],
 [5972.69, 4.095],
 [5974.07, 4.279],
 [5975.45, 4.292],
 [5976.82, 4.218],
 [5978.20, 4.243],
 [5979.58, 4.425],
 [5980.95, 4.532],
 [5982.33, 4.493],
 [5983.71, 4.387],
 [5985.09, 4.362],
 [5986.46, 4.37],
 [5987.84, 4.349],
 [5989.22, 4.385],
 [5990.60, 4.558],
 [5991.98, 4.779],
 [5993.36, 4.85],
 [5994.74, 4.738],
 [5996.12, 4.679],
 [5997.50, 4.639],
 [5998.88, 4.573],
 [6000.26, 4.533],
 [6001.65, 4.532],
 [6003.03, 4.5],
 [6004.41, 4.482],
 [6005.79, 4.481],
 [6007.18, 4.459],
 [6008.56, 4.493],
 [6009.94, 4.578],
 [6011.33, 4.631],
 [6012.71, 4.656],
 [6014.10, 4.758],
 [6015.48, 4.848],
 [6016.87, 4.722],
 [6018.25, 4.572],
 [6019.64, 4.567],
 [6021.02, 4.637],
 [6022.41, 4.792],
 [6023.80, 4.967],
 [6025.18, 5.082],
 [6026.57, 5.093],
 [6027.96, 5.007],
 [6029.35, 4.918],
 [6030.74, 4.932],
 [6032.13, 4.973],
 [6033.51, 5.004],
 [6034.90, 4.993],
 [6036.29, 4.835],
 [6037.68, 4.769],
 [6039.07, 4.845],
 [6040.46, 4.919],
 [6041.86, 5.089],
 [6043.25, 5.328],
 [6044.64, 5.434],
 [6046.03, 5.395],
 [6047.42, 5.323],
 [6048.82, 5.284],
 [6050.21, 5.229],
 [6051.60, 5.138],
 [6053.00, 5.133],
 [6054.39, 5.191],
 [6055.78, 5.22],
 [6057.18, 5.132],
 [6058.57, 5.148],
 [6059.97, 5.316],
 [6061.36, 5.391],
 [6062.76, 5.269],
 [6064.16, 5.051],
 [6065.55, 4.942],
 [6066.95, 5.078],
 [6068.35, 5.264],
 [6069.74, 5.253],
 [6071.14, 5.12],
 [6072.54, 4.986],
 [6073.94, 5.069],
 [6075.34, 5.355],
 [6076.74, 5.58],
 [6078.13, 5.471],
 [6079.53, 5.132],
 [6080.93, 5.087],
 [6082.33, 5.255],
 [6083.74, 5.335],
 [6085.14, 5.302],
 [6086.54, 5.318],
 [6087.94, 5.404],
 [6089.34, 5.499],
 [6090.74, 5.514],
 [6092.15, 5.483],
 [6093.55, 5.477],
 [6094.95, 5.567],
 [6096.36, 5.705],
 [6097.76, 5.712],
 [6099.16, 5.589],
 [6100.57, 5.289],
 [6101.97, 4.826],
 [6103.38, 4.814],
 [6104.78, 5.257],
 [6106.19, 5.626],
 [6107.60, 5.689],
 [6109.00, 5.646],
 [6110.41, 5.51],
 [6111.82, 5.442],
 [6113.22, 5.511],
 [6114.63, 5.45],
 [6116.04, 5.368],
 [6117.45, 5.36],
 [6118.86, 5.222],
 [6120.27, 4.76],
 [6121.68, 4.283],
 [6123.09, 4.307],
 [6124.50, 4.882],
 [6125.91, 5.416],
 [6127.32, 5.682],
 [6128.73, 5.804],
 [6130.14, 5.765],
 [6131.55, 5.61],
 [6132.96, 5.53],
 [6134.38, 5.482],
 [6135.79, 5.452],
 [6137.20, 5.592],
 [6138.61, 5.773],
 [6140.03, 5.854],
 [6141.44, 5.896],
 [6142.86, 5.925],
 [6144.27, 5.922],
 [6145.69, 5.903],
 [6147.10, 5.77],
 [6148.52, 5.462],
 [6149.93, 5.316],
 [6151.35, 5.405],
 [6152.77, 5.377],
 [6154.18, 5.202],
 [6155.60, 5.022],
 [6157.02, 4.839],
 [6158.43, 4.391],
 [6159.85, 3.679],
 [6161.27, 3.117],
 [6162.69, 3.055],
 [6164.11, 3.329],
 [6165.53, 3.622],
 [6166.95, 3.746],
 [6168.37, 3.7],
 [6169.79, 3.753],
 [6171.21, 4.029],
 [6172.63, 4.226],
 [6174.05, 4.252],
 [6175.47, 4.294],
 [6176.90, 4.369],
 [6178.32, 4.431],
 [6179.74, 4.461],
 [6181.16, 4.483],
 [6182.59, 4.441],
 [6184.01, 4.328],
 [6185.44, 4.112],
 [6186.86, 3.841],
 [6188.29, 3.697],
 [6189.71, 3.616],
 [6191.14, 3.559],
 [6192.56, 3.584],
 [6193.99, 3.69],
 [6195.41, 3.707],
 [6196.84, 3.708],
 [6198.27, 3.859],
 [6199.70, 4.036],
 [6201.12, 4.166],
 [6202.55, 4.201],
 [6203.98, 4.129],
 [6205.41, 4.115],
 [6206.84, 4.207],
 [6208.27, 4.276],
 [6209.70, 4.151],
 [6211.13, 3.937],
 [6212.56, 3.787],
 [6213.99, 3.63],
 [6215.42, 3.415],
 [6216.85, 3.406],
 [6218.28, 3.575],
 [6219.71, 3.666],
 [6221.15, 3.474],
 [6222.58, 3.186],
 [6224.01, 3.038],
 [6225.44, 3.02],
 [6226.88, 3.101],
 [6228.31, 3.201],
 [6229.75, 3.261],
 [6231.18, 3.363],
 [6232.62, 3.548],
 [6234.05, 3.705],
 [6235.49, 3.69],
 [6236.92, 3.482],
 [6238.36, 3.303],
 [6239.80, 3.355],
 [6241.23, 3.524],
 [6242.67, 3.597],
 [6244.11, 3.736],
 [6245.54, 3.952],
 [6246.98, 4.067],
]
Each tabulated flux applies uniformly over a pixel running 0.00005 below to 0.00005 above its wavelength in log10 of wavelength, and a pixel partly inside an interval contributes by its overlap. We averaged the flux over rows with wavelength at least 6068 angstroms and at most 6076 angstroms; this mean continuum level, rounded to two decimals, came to 5.17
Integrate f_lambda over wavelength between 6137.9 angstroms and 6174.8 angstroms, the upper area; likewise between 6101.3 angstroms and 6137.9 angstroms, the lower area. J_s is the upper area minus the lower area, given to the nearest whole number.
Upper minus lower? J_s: -21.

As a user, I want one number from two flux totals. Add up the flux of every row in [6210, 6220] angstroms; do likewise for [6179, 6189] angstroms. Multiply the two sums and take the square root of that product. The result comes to 27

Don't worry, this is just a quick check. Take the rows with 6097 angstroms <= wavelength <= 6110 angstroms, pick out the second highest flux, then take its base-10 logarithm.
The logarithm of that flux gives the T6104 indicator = 0.76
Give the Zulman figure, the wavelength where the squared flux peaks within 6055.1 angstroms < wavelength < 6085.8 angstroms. 6076.74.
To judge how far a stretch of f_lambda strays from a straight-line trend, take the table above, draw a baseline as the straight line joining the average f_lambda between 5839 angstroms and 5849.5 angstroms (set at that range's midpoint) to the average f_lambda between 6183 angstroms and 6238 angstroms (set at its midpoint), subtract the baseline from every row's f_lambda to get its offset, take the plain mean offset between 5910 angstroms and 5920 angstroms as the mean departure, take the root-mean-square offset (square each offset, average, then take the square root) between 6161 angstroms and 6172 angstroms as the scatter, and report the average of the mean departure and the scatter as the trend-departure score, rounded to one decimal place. -0.2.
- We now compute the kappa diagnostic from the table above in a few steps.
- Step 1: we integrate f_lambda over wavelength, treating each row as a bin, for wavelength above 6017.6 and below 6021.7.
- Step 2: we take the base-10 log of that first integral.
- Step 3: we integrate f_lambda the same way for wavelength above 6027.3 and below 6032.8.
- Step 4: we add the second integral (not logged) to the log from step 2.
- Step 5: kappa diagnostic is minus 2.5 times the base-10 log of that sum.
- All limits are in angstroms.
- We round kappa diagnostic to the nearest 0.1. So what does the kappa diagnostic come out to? -3.6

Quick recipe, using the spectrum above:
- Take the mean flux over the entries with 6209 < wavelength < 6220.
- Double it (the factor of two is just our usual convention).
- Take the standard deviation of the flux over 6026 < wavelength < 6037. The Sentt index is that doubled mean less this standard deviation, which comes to 7.3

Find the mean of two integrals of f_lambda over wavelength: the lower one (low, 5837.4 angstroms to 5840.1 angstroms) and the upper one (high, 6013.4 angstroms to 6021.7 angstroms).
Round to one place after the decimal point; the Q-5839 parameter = 26.0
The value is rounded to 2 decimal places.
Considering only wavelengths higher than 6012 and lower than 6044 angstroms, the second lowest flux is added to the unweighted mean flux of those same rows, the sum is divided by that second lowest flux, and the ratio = 2.07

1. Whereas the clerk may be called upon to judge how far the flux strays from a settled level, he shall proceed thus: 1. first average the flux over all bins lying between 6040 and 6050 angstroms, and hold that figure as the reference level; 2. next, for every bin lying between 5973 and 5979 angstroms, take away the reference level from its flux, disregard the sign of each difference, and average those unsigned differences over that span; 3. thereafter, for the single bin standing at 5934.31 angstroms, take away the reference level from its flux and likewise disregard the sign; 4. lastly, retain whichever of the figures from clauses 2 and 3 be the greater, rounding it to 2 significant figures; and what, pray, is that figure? 1.1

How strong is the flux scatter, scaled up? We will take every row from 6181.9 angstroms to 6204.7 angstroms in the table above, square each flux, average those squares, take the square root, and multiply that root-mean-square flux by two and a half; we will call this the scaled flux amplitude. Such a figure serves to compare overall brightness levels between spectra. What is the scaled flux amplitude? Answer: 9.8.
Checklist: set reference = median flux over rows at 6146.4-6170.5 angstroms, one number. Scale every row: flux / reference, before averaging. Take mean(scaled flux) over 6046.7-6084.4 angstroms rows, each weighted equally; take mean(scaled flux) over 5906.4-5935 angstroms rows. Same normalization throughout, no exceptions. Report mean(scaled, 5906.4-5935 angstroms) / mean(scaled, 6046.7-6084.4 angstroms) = 0.72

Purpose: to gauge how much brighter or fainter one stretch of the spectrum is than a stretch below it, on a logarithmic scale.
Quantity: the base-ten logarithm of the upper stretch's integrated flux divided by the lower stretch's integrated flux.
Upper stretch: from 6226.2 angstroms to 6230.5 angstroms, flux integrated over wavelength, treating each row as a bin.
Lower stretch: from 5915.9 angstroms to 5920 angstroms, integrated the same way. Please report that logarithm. -0.07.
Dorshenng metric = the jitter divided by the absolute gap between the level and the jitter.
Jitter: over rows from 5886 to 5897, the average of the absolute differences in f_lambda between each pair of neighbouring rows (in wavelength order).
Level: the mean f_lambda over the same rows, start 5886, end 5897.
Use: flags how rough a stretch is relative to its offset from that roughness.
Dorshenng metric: 0.098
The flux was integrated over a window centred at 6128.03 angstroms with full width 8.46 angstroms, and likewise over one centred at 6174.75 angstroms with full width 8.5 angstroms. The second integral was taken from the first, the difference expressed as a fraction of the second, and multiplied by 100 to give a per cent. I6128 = 29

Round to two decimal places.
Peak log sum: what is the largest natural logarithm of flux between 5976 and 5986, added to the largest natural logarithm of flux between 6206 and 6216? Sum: 2.96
